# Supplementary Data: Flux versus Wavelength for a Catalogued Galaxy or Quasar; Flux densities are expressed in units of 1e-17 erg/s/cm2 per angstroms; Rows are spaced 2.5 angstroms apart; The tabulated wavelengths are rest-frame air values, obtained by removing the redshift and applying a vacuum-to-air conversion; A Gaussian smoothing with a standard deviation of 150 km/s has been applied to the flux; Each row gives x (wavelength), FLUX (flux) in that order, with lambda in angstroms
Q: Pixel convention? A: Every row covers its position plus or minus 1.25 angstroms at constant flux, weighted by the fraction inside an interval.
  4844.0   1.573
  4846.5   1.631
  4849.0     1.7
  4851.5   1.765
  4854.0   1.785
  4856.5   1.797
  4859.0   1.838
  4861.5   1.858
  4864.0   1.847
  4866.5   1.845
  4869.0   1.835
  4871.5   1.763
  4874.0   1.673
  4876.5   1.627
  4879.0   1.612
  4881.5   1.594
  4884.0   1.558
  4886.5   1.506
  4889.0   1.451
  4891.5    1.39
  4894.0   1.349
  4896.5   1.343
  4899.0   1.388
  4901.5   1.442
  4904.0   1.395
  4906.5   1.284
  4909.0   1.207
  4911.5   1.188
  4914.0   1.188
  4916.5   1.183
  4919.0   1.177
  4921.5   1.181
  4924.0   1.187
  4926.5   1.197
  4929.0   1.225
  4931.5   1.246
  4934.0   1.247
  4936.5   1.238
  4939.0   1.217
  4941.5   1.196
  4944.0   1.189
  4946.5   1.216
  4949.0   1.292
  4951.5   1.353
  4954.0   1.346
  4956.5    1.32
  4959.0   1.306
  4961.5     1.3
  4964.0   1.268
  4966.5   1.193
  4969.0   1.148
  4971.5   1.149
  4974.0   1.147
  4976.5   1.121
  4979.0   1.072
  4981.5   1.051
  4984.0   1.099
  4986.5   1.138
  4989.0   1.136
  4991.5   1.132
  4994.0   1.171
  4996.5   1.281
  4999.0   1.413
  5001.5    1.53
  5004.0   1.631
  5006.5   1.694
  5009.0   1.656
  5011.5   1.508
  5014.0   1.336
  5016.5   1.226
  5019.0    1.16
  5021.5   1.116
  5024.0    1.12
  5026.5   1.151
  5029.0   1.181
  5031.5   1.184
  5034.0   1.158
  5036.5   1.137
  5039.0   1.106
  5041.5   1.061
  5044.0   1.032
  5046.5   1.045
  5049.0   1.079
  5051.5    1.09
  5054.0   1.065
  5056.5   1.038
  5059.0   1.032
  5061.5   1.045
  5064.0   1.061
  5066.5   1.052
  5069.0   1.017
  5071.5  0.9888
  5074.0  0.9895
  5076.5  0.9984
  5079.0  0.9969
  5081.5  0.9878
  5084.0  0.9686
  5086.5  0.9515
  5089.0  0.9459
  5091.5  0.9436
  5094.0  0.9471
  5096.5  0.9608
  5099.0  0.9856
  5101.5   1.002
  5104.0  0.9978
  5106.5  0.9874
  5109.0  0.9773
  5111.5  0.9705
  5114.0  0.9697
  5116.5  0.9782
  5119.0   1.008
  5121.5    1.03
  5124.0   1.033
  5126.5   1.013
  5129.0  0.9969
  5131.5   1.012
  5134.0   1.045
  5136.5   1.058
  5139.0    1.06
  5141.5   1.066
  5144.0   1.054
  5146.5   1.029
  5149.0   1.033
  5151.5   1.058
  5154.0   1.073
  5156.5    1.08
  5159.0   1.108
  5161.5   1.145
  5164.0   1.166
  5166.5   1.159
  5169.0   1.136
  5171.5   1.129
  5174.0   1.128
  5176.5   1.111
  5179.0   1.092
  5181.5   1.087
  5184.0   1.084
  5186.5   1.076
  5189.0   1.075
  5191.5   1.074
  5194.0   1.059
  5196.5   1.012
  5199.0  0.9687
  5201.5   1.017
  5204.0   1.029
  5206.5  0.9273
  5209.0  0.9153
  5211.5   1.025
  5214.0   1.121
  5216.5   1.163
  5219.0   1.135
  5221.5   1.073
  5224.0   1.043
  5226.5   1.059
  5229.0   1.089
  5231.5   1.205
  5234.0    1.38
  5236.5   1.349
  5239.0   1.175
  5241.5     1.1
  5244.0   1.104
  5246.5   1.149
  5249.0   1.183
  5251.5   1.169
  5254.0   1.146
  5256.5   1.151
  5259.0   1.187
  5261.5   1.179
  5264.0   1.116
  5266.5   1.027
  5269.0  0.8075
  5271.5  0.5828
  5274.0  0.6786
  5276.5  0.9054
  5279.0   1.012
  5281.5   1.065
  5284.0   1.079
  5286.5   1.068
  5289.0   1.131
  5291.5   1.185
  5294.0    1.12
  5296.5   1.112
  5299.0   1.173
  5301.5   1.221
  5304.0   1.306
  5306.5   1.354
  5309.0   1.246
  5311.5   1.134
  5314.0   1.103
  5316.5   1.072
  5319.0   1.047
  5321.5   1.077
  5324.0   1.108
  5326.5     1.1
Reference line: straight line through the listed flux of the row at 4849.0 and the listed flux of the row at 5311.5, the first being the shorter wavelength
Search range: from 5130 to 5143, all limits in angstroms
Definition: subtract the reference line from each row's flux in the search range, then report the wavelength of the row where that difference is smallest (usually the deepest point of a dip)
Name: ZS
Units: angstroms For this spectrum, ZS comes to 5131.5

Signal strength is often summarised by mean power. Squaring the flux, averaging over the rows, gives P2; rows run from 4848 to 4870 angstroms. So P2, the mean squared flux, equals 3.27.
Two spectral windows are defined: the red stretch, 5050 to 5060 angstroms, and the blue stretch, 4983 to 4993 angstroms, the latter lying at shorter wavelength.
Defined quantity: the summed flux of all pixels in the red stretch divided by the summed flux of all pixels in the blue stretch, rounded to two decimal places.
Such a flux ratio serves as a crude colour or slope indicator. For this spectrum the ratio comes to 0.94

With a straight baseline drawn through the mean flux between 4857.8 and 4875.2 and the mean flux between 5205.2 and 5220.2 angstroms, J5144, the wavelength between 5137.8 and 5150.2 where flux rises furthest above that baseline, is 5141.5 angstroms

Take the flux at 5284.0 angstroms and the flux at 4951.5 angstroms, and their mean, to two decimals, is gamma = 1.22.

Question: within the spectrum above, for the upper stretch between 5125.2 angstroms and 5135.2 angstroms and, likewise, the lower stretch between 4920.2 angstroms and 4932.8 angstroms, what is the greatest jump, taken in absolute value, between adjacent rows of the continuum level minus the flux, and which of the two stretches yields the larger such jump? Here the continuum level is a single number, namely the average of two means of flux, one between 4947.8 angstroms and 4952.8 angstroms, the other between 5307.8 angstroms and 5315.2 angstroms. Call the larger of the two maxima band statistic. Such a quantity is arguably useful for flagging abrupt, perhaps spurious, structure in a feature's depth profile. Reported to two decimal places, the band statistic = 0.03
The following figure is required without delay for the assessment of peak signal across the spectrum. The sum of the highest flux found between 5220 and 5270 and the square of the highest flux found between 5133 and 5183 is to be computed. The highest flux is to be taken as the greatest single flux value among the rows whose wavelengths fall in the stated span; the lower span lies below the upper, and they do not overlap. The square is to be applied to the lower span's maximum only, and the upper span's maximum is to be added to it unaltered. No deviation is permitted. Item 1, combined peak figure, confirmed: 2.7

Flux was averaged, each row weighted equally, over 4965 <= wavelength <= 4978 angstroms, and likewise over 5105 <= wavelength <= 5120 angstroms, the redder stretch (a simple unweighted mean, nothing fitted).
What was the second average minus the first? -0.17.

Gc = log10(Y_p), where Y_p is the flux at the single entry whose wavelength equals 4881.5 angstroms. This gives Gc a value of 0.202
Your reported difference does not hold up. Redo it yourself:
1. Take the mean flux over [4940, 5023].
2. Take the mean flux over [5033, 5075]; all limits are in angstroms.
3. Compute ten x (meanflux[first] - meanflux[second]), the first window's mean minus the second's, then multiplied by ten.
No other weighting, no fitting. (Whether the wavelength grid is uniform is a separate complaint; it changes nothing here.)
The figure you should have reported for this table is 2.1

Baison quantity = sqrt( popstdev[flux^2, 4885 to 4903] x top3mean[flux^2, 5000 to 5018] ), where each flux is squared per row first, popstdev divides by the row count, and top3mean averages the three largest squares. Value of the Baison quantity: 0.66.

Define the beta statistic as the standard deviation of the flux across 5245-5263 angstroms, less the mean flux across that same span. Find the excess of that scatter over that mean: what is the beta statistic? -1.15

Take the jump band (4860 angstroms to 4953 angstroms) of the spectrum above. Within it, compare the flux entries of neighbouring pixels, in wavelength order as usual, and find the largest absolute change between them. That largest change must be 0.11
